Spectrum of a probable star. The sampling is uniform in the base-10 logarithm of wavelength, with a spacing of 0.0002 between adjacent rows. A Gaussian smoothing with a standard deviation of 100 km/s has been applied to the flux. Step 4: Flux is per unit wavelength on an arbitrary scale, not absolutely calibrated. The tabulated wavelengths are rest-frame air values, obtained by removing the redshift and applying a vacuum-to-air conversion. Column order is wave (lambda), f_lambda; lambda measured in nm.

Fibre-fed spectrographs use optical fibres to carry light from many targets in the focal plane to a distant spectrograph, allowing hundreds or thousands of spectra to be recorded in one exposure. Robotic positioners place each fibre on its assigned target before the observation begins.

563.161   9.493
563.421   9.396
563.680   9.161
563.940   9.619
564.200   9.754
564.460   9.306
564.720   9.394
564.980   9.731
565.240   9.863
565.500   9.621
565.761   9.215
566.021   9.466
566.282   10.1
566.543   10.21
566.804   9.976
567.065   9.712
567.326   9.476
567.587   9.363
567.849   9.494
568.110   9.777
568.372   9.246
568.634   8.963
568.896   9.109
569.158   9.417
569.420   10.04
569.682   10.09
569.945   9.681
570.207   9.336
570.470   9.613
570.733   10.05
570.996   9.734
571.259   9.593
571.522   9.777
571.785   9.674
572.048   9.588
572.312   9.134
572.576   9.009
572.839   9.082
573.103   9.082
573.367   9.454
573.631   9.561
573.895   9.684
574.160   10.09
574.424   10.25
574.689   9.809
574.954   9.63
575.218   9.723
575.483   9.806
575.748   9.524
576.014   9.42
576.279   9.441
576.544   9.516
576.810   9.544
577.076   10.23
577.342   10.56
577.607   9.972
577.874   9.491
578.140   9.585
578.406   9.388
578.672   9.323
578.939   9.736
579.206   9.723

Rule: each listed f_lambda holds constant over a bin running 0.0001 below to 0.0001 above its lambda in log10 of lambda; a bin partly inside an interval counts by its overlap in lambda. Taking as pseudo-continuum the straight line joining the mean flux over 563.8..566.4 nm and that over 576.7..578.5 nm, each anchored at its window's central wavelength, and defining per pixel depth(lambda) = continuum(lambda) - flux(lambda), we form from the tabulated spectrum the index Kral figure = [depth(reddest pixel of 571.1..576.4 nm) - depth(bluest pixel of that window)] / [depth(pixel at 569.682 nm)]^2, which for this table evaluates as 1.5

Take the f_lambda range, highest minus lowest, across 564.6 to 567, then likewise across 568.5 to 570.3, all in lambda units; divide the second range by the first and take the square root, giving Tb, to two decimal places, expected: 1.06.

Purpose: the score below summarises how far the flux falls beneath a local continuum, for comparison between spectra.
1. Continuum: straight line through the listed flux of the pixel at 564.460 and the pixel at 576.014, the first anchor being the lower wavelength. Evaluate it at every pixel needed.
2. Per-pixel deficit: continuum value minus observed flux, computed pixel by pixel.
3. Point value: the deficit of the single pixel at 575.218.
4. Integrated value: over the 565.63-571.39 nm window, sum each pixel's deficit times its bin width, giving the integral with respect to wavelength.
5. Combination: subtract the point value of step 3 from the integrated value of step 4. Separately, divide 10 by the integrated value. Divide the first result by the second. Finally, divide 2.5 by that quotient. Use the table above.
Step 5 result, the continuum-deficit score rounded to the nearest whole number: 12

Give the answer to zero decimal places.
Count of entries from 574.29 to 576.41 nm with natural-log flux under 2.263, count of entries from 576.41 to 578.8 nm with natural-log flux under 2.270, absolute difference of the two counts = 3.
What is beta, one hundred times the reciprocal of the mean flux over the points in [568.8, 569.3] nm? 10.8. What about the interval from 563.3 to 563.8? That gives 10.8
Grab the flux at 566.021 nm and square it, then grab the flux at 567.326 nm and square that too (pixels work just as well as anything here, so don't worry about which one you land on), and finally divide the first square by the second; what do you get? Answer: 1.00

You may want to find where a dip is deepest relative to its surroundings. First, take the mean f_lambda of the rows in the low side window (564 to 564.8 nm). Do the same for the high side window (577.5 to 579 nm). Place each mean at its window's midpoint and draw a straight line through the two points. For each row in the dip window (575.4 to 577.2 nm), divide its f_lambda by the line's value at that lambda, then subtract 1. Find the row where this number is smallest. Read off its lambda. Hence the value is 576.014 nm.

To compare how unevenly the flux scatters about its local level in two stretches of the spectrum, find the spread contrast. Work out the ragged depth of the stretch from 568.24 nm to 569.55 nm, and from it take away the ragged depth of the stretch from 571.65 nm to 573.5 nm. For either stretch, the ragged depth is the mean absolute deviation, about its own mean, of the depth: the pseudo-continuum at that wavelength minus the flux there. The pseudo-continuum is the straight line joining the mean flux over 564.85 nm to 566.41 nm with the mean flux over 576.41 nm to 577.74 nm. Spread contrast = 0.044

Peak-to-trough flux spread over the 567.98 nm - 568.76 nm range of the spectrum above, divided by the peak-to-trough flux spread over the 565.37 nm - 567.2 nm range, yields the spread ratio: 0.8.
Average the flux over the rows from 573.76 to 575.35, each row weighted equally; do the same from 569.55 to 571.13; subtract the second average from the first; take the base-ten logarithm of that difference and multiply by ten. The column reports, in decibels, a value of -9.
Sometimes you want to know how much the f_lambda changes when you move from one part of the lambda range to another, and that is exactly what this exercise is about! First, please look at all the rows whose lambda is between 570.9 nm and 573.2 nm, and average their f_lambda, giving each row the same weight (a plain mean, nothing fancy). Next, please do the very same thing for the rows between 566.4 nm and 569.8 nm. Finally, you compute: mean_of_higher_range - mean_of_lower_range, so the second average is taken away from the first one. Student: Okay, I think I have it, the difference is -0.20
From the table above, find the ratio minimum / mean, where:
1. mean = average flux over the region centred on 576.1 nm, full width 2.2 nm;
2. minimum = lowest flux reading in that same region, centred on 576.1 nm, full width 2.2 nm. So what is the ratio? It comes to 0.976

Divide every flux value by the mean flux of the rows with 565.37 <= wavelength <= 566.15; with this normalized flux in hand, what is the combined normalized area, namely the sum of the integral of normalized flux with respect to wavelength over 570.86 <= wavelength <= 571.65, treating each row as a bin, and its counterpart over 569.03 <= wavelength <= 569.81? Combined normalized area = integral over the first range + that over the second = 1.63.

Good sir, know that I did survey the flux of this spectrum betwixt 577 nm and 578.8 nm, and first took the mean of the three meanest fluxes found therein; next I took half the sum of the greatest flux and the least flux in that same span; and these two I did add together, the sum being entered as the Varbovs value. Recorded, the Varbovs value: 19.3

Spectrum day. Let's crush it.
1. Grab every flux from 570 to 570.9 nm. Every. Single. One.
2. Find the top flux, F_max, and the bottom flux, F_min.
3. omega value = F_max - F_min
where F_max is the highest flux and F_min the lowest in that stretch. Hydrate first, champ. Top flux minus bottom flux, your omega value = 0.71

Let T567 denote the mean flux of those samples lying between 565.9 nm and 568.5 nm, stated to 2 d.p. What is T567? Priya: 9.68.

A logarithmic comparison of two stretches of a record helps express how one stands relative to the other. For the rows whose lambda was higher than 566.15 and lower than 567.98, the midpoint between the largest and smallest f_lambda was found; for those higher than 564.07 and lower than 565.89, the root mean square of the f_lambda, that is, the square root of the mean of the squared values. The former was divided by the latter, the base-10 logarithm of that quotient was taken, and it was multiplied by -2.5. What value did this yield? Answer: -0.03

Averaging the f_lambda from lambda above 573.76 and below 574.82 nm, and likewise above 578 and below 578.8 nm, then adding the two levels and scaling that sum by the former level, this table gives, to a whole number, 193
